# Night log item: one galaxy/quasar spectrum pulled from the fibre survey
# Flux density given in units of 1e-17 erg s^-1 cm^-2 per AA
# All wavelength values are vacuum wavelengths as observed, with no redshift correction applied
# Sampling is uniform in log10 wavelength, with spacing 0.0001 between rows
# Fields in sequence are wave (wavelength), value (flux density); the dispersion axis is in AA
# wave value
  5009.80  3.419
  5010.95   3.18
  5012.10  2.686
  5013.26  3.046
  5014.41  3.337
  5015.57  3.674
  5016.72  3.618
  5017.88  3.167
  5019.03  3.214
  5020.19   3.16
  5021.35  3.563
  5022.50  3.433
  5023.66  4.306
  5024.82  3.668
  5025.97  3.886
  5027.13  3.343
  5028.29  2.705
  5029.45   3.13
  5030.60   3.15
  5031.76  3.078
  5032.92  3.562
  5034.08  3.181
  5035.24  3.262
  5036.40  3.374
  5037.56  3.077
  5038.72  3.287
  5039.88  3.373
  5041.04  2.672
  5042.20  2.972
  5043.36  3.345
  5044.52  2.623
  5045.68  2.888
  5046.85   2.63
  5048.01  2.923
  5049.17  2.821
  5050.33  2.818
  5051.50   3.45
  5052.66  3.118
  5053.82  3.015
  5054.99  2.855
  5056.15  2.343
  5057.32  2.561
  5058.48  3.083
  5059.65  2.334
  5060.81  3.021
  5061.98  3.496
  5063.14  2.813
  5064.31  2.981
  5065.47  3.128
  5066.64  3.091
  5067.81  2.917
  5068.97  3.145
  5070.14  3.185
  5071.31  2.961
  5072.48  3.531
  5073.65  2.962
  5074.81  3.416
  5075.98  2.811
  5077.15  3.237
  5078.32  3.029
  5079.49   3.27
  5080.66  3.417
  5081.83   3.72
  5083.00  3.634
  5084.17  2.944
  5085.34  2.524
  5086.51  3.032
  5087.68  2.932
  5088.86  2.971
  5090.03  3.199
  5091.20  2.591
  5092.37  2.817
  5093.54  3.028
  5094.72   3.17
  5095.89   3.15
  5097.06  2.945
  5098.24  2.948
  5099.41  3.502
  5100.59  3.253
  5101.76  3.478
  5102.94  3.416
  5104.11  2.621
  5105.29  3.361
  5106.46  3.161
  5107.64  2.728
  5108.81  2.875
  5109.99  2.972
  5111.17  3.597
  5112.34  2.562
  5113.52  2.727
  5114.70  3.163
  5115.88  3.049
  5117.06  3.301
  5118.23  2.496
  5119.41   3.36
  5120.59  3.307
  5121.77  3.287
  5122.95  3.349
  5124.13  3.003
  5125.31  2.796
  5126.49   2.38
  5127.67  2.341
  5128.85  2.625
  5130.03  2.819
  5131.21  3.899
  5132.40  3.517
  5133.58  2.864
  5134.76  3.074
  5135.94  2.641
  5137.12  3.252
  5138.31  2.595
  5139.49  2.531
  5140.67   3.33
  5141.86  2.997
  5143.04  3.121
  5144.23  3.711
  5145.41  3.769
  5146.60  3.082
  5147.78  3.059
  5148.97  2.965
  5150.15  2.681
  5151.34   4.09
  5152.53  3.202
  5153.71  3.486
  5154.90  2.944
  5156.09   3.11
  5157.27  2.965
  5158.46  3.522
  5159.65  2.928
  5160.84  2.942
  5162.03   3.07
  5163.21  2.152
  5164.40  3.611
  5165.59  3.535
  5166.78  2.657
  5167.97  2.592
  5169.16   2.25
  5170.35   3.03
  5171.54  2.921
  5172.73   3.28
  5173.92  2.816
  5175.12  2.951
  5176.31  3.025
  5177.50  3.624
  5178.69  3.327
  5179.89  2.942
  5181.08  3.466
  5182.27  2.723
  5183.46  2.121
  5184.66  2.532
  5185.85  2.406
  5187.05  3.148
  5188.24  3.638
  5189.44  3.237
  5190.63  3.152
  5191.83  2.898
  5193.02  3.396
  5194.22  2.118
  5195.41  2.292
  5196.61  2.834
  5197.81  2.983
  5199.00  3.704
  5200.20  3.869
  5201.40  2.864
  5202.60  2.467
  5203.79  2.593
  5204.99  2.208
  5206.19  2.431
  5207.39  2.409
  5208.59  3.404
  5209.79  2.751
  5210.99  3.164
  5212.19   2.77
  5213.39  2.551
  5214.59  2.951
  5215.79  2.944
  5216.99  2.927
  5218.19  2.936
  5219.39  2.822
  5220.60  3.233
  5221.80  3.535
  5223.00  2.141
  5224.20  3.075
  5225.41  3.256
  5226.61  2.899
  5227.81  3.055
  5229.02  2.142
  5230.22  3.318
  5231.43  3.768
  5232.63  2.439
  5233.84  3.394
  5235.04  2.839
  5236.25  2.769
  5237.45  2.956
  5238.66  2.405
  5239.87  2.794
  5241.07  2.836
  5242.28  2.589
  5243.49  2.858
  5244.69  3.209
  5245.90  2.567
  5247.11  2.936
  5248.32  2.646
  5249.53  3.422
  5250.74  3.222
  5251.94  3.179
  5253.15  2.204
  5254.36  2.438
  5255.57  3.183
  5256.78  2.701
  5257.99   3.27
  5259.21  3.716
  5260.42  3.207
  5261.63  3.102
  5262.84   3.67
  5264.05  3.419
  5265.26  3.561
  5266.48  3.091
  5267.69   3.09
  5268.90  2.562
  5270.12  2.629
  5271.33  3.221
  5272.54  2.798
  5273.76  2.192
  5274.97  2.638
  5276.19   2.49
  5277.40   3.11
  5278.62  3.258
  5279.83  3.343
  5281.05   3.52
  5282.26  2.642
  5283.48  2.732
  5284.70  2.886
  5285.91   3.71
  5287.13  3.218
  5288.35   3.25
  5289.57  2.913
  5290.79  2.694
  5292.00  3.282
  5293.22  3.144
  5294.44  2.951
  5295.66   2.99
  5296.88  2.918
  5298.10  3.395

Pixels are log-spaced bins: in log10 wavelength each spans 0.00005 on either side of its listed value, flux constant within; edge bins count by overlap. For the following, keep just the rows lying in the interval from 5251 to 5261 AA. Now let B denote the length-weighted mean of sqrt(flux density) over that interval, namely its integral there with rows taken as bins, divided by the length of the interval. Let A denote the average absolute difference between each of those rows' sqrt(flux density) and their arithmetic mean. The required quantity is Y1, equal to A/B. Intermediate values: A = 0.120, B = 1.73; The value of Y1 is 0.069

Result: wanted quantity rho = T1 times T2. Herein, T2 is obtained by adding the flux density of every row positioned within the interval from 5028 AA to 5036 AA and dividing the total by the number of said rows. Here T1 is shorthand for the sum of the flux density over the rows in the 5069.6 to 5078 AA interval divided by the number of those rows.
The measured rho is 10.0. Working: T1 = 3.16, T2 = 3.2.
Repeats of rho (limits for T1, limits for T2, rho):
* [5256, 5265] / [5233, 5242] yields 9.4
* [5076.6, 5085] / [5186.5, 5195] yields 10.2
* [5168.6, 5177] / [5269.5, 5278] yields 7.9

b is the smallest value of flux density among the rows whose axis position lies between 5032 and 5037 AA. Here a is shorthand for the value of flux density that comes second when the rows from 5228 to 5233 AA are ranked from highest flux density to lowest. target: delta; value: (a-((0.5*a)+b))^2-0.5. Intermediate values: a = 3.318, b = 3.181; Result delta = 1.82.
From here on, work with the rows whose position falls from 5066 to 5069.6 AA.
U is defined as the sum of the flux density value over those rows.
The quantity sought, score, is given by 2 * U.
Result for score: 18.3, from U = 9.2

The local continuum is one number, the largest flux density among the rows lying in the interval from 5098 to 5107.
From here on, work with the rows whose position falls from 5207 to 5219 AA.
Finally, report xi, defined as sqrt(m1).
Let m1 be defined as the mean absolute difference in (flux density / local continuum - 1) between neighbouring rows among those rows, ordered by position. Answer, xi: 0.31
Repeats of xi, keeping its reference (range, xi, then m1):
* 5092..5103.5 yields 0.23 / 0.05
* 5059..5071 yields 0.29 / 0.08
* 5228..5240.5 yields 0.42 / 0.18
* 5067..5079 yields 0.32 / 0.11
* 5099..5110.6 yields 0.31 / 0.09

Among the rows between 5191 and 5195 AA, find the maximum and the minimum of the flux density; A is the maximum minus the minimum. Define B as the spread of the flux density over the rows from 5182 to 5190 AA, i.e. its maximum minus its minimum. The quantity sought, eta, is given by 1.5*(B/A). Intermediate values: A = 1.28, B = 1.5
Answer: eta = 1.8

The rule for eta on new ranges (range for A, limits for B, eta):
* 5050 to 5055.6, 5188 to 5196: 3.6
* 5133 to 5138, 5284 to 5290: 2.0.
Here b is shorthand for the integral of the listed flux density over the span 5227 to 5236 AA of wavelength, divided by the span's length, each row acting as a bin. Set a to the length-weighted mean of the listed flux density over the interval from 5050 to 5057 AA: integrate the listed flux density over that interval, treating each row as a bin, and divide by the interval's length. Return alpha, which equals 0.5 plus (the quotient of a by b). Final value 1.48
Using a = 2.9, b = 2.98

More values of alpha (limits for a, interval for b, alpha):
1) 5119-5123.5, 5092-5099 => 1.60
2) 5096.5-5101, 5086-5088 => 1.56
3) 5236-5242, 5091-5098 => 1.42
